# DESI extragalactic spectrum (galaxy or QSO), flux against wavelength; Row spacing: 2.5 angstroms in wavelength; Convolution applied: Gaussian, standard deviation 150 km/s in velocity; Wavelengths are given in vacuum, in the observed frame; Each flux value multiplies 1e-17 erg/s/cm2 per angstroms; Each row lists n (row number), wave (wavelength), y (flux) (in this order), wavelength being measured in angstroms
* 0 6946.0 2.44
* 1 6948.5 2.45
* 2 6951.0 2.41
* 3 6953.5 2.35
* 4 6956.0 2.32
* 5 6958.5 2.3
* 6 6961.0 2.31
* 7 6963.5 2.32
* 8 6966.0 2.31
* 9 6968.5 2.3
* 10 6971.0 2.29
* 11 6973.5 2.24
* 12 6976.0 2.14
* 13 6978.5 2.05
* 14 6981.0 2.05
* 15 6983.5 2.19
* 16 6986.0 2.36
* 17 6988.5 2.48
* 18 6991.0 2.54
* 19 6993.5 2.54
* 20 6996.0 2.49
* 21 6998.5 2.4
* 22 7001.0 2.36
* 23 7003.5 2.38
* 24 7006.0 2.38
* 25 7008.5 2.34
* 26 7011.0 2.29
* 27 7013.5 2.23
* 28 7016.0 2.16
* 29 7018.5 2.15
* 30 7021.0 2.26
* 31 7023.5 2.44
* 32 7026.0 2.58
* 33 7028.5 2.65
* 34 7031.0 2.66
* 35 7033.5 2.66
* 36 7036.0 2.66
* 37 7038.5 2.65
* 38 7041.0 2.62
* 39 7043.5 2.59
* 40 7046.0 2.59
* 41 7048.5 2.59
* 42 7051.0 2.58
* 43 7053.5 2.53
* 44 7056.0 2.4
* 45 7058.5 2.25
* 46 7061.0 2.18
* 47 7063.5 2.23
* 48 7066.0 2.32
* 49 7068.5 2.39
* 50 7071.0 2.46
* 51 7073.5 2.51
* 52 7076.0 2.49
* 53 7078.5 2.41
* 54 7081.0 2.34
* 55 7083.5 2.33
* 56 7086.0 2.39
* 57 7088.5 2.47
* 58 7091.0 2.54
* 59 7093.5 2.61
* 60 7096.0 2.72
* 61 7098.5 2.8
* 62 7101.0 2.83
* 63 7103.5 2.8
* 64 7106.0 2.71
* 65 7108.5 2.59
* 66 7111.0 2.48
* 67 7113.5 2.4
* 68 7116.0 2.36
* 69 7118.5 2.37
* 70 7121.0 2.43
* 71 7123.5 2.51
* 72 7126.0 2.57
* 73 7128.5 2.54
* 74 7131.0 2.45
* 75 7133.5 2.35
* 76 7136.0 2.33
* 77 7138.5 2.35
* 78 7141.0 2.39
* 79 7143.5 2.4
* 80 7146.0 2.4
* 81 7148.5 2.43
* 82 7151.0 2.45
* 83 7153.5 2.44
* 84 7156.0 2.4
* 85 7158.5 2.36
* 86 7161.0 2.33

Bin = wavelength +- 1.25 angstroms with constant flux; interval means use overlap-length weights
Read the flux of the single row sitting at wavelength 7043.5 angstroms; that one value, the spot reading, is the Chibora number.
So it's 2.59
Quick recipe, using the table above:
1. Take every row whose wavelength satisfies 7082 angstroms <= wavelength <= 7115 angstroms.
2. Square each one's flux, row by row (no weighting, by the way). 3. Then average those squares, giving 6.7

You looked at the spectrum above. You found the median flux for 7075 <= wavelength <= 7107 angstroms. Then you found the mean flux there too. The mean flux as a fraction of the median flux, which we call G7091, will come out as 1.01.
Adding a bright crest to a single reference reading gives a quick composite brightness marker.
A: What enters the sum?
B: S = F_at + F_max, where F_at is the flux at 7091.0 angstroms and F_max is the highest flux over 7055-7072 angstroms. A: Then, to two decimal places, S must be 5.00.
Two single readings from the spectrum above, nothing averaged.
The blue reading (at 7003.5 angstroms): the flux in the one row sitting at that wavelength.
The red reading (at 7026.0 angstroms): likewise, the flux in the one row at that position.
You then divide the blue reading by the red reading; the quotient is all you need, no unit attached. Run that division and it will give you 0.92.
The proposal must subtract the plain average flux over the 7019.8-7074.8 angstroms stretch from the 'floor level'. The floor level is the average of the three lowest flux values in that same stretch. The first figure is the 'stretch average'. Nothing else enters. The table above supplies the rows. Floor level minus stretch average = -0.271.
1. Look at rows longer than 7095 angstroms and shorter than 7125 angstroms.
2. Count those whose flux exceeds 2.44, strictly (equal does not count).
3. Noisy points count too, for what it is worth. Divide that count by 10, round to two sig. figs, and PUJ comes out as 0.80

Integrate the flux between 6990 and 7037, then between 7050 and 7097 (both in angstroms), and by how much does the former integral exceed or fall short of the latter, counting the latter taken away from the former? 0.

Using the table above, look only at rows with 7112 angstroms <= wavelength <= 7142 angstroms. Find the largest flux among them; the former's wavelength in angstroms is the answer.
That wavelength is 7126.0 angstroms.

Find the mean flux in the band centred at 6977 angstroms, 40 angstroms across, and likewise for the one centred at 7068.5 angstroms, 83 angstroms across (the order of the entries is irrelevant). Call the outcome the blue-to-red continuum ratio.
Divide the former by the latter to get 0.91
